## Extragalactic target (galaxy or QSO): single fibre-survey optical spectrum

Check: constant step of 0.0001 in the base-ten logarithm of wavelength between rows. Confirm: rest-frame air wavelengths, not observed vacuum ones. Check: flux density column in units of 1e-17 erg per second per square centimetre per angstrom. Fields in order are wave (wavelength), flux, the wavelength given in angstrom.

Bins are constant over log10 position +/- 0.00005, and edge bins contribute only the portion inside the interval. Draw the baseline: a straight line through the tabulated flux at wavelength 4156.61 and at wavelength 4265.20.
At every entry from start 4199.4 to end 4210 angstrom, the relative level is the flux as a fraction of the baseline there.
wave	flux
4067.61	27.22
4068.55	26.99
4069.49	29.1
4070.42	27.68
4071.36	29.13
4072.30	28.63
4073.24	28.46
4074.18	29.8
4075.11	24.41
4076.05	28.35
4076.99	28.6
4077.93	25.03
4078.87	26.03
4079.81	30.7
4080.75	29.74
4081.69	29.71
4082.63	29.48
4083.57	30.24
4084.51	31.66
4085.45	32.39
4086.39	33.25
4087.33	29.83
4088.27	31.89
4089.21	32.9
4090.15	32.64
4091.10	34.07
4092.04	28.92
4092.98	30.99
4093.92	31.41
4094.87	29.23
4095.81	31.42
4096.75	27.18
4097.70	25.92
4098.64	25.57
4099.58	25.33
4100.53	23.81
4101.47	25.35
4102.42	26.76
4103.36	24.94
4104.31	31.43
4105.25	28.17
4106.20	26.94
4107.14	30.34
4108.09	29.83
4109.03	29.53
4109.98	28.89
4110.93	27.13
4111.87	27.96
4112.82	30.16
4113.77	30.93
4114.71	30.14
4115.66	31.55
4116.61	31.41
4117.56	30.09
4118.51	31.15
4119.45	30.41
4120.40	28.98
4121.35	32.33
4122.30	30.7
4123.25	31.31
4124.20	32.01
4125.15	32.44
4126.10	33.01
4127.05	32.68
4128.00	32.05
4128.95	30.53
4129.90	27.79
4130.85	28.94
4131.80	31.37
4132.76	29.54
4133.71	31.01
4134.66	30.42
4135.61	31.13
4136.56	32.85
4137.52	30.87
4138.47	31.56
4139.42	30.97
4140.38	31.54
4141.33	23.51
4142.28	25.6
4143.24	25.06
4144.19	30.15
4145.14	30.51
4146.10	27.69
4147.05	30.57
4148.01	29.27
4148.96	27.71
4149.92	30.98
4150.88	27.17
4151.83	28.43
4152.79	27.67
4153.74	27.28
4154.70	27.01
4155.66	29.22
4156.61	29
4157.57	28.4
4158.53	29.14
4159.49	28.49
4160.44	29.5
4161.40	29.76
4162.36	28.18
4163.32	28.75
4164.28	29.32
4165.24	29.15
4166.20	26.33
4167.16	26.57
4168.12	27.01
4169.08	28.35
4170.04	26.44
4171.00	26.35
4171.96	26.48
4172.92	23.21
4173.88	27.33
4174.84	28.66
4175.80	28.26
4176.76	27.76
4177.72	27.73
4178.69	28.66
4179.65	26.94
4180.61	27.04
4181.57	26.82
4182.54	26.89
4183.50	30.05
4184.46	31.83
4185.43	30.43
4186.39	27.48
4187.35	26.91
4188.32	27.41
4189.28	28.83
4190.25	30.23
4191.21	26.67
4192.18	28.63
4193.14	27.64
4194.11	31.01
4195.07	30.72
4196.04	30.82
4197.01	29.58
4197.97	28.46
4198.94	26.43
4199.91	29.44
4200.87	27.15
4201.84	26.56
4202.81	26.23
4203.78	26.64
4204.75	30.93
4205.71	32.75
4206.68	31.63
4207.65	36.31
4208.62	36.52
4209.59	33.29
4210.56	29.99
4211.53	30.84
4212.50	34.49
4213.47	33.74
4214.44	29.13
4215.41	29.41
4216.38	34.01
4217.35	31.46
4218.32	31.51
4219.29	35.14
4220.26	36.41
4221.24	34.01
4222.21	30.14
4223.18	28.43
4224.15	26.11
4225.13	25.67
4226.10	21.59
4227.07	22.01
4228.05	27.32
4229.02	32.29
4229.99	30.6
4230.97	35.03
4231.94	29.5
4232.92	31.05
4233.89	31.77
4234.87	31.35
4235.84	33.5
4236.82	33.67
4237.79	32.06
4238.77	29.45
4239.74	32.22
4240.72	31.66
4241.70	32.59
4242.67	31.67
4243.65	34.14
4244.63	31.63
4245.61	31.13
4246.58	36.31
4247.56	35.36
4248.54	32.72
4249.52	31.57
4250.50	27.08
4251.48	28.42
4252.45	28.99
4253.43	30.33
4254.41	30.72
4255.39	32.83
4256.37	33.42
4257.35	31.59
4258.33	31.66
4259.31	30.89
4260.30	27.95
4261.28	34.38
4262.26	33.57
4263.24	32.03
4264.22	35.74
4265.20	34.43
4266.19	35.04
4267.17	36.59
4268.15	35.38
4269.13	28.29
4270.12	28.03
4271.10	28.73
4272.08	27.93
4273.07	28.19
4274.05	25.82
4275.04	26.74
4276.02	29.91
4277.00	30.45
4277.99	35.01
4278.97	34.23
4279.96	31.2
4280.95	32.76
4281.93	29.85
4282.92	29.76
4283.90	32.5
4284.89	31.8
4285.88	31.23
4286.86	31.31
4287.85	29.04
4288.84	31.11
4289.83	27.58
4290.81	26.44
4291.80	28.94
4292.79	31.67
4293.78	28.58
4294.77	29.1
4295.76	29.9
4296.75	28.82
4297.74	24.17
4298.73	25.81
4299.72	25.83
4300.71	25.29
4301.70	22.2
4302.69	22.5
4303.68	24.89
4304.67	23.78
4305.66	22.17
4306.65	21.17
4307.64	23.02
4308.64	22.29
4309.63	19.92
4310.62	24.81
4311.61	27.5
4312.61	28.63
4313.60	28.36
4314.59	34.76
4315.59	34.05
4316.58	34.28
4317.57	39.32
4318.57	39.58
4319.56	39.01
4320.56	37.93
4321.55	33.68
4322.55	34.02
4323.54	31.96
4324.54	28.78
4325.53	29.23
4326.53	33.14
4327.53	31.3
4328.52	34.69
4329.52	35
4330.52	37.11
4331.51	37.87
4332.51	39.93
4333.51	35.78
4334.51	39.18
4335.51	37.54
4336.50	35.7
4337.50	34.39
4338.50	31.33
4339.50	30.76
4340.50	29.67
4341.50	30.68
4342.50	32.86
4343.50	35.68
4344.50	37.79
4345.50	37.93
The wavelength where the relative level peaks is 4208.62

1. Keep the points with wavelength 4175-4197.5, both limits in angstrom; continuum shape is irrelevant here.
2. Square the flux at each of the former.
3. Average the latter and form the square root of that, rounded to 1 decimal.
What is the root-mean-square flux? 28.7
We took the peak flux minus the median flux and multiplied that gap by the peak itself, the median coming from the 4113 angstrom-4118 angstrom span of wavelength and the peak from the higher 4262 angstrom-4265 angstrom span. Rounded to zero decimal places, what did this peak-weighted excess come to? 172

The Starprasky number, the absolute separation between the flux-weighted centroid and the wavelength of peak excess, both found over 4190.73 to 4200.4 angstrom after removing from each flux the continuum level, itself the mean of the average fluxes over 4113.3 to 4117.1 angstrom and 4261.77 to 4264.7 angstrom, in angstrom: 1.3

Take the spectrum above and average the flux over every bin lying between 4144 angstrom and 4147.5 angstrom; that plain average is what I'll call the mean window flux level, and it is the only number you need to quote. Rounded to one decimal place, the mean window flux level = 29.7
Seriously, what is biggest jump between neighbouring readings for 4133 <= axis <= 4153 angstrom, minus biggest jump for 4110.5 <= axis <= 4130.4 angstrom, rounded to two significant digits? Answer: 4.7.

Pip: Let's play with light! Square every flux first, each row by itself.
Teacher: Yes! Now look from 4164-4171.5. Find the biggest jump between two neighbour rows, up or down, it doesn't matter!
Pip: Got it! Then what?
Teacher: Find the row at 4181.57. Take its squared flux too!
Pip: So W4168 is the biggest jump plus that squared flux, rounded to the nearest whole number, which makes 876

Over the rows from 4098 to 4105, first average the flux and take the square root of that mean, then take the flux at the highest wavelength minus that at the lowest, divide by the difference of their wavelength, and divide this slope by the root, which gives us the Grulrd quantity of 0.20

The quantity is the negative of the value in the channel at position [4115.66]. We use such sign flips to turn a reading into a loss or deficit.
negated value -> -32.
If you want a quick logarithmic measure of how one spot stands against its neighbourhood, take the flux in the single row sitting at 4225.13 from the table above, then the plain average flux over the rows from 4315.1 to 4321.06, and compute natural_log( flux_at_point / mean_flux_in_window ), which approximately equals -0.4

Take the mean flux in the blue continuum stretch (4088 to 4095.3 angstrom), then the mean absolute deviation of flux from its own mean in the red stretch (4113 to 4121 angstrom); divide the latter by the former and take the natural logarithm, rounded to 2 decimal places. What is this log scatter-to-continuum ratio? -3.84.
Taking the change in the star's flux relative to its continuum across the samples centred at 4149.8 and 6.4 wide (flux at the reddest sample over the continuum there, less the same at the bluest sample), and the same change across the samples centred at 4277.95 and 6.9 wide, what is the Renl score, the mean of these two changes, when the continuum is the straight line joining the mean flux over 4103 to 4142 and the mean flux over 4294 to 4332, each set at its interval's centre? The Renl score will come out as 0.05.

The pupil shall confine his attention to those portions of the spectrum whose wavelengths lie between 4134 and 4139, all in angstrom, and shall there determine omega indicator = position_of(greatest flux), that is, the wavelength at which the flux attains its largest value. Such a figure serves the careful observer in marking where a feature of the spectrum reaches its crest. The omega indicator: 4136.56 angstrom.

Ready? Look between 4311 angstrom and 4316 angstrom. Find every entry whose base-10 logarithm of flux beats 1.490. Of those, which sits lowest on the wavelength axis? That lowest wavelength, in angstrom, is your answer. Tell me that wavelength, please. 4314.59 angstrom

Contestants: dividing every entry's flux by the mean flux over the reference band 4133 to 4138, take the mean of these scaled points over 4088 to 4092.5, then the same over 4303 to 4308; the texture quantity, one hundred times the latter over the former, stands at 72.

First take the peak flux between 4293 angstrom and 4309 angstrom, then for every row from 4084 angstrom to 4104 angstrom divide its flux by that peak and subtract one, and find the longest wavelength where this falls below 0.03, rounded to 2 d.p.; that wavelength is 4103.36 angstrom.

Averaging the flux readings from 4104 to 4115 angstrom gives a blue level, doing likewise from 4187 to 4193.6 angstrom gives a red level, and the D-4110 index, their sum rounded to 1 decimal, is 57.3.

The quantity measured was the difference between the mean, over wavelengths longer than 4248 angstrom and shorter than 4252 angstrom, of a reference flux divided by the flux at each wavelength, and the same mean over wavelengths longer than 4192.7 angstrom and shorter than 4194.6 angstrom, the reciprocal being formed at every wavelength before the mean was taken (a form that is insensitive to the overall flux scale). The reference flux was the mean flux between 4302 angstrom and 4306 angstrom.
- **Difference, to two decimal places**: -0.01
